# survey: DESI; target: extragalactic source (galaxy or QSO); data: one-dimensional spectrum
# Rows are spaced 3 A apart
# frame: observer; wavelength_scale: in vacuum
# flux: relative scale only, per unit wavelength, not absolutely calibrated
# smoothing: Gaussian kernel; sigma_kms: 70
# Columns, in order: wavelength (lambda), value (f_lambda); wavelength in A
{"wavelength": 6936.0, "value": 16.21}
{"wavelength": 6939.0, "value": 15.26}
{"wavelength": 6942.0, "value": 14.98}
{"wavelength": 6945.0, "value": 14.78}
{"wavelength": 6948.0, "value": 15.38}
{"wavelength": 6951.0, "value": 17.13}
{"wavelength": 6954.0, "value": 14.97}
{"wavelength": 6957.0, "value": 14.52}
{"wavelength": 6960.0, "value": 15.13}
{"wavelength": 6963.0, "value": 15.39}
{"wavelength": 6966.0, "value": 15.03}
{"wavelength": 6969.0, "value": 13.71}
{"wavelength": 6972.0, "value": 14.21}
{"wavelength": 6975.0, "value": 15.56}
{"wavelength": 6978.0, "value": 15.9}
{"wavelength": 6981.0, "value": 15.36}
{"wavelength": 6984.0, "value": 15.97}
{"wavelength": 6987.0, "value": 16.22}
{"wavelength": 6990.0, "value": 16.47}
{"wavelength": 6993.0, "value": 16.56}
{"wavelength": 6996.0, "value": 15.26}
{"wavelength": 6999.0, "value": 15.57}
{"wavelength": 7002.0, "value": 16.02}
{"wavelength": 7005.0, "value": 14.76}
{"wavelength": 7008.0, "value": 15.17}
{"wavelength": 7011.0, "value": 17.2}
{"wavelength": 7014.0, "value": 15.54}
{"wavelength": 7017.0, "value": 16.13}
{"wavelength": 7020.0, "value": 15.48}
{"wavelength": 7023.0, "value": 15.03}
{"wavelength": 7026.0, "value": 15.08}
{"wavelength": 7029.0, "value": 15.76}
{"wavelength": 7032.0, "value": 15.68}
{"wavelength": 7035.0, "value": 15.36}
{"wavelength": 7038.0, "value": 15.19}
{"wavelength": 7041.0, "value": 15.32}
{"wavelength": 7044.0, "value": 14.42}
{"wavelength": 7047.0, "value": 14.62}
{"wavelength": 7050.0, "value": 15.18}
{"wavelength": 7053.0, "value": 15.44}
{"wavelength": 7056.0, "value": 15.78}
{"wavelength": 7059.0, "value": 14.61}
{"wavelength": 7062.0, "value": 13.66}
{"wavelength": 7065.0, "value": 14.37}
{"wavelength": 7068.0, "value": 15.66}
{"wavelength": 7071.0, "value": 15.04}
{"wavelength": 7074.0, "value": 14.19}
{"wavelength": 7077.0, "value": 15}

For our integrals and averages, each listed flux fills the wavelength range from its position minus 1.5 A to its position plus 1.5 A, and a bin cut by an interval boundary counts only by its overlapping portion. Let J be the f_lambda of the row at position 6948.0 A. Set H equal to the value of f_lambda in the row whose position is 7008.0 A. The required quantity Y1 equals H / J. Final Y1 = 0.99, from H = 15.17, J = 15.38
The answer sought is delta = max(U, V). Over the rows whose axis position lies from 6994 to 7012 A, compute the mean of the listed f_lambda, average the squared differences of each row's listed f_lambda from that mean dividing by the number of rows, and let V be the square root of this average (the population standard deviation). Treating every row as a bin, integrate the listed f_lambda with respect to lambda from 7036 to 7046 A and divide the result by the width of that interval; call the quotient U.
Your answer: 15.0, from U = 15.0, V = 0.79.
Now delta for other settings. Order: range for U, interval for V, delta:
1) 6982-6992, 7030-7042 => 16.2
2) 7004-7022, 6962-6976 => 15.7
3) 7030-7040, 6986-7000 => 15.4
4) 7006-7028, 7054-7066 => 15.6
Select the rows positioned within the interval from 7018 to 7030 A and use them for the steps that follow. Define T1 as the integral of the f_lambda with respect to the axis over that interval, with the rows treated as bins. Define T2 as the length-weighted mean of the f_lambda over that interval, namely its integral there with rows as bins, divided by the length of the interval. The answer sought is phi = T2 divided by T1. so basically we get 0.083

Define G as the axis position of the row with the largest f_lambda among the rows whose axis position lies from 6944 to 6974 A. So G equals 6951.0 A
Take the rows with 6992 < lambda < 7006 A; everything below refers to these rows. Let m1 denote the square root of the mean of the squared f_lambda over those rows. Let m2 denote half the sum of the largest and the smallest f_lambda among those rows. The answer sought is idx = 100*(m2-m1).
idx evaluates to 1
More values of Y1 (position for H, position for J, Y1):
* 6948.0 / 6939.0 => 1.01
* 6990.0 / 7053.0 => 1.07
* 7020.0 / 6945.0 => 1.05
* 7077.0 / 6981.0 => 0.98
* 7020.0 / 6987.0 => 0.95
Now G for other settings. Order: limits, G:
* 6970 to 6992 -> 6990.0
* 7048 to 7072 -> 7056.0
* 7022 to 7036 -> 7029.0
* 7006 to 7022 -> 7011.0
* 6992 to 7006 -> 6993.0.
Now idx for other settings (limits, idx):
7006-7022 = 26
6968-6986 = -30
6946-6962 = 37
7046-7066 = -10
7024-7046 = -17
